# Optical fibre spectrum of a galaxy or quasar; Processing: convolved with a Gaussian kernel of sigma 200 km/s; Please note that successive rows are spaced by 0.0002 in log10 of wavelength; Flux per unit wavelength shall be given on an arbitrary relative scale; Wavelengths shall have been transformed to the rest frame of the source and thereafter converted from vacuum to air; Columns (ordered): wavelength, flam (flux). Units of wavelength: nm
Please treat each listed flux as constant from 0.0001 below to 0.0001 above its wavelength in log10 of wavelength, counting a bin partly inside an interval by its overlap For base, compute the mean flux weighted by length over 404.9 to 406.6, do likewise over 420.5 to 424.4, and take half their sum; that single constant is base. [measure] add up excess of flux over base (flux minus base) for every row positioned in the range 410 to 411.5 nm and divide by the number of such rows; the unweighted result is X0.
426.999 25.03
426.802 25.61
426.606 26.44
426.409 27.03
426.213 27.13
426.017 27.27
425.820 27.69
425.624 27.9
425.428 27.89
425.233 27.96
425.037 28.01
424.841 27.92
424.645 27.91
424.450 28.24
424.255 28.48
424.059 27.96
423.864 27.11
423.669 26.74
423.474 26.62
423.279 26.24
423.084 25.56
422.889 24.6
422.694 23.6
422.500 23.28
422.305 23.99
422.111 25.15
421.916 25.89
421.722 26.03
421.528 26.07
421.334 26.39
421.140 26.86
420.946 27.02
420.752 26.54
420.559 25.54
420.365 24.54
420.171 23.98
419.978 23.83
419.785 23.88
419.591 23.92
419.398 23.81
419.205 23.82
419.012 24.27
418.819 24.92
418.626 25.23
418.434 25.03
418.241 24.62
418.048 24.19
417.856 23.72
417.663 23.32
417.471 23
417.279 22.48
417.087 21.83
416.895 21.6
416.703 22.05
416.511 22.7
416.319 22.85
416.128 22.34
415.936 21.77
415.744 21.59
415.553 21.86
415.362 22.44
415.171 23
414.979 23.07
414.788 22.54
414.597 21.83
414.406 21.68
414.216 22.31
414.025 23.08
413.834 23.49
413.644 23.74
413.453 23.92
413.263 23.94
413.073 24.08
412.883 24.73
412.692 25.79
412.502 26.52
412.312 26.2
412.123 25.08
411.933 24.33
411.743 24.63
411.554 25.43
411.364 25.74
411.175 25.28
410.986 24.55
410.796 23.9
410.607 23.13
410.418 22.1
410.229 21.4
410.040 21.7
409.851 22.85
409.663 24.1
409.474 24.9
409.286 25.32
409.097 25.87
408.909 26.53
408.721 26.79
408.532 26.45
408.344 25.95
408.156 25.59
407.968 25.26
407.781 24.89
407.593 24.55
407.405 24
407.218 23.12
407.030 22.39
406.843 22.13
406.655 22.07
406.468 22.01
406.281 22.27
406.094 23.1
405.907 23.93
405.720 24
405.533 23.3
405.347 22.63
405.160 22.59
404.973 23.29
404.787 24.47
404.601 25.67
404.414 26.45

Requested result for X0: -1.0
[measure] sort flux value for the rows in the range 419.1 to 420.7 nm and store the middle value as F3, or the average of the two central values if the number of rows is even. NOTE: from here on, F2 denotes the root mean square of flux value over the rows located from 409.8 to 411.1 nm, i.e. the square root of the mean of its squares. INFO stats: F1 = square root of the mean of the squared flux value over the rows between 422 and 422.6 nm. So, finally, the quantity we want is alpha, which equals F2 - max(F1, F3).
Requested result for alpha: -1.3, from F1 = 24.2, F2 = 22.8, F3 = 23.9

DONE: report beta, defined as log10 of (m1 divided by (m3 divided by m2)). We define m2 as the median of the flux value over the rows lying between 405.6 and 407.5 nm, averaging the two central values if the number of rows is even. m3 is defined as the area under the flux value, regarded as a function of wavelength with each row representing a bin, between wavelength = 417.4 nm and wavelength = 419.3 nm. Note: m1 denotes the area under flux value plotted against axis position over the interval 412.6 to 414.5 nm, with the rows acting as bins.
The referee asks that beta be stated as 1.35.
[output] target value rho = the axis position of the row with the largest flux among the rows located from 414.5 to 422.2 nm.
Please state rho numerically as 420.946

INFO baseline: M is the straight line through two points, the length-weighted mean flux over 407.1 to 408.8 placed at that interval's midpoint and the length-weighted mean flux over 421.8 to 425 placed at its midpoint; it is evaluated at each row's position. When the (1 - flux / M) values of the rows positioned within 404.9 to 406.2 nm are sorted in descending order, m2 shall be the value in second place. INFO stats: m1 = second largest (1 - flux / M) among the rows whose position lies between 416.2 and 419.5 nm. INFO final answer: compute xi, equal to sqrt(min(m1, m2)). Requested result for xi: 0.304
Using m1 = 0.153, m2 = 0.092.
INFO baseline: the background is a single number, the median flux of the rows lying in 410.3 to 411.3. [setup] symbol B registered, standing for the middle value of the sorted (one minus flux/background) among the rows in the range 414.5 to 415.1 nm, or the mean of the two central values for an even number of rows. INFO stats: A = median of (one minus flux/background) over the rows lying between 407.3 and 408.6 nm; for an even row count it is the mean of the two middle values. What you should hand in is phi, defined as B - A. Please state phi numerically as 0.11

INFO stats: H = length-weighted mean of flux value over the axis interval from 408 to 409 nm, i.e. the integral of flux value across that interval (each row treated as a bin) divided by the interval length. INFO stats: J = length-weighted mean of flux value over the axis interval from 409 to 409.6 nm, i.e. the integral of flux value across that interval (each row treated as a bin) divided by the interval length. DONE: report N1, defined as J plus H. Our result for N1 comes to 51.5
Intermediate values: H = 26.2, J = 25.3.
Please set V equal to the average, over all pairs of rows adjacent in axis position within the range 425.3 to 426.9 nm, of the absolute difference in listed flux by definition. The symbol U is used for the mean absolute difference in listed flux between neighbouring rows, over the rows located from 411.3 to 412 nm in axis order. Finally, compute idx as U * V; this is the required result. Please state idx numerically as 0.15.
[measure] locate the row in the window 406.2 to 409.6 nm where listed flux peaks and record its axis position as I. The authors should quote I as 408.721 nm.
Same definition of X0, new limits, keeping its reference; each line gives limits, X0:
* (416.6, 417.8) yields -2.1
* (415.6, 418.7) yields -1.5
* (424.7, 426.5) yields 3.1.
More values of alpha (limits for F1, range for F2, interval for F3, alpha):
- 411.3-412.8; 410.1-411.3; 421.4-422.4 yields -2.5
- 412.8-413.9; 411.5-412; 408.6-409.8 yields -0.8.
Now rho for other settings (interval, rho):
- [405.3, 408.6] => 408.532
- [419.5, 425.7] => 424.255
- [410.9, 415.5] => 412.502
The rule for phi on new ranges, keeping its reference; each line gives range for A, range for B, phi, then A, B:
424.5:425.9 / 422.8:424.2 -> 0.05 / -0.17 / -0.114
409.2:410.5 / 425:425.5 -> -0.21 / 0.04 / -0.170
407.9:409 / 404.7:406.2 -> 0.12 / -0.10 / 0.025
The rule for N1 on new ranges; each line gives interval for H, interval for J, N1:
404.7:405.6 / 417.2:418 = 46.5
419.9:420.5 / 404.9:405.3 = 47.0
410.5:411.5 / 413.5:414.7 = 47.3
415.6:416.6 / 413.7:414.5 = 44.9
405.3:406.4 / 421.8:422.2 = 48.7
